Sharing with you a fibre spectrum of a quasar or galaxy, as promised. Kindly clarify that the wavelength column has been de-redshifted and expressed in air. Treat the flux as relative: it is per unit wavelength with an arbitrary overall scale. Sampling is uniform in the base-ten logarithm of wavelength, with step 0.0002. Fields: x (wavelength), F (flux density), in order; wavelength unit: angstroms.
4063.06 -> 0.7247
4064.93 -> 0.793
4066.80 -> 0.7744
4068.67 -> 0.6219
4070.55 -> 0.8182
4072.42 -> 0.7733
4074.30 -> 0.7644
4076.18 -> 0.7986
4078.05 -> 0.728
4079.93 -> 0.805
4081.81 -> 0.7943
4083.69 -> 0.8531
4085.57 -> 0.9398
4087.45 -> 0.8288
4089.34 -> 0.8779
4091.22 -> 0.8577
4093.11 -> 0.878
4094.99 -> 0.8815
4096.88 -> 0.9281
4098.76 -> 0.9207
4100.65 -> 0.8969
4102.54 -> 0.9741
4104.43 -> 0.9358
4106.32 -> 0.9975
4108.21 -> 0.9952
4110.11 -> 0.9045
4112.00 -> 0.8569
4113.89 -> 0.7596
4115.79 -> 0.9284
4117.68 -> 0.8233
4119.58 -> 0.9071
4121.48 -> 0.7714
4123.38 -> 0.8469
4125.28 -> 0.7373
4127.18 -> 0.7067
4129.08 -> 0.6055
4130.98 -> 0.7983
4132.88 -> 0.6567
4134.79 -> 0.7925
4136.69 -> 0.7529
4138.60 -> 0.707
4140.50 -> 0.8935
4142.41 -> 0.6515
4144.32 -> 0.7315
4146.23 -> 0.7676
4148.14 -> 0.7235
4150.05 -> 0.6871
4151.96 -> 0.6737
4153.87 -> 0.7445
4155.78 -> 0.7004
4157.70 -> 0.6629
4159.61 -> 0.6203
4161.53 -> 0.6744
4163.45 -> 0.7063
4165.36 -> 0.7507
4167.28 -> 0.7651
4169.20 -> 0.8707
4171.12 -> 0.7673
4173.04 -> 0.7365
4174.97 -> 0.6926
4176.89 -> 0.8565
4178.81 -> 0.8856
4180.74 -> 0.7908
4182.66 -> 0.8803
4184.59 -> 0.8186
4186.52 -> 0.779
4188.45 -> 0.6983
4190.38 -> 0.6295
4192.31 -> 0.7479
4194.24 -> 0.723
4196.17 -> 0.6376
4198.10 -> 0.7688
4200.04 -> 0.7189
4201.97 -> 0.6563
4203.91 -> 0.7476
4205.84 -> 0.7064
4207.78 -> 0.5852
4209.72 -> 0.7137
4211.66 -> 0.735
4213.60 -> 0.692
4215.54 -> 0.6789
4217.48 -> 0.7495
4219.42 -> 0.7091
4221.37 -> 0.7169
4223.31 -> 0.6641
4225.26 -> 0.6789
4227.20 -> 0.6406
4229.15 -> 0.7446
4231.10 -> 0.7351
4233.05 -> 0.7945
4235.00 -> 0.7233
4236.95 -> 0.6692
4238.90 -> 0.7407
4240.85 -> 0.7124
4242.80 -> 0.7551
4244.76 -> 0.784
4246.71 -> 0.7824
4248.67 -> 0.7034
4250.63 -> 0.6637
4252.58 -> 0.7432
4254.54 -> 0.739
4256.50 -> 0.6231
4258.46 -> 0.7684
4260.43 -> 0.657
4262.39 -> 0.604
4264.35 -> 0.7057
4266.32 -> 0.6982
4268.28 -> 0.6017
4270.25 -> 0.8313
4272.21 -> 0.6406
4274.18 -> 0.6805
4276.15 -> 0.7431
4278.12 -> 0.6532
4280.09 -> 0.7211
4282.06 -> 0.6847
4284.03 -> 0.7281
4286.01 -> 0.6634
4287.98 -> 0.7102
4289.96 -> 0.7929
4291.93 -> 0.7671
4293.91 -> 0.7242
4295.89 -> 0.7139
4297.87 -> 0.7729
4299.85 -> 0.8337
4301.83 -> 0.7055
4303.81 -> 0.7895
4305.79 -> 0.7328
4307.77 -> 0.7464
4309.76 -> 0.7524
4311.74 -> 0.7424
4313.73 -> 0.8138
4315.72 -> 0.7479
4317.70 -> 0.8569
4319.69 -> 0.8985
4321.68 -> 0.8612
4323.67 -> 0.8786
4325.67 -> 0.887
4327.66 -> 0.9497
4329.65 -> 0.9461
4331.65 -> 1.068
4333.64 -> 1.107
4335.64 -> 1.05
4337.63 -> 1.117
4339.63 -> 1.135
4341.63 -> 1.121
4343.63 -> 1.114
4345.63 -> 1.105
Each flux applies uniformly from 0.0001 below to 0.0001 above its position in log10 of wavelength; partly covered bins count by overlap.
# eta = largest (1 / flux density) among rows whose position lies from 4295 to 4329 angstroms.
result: 1.42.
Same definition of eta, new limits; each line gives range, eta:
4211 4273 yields 1.66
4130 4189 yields 1.61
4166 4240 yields 1.71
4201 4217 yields 1.71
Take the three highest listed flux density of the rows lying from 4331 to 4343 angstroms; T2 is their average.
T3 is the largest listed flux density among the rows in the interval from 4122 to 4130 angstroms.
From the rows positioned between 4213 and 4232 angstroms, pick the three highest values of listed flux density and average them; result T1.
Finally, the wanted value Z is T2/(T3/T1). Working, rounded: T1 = 0.74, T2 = 1.12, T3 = 0.8469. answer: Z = 0.99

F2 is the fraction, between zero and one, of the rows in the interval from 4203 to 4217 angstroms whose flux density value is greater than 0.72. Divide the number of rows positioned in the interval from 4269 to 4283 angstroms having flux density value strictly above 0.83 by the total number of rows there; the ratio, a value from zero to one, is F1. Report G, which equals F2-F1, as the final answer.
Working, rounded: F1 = 0.1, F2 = 0.29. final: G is 0.1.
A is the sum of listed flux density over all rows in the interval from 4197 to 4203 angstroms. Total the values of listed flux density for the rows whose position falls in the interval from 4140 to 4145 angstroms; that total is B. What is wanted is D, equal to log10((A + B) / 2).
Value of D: 0.34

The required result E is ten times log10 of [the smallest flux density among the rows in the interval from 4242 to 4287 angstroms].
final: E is -2.21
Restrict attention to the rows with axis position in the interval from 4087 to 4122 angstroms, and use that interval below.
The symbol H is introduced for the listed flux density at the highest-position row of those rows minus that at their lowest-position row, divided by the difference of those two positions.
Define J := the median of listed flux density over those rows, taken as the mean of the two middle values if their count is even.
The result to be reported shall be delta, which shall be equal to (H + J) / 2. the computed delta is 0.448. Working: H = -0.0017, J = 0.897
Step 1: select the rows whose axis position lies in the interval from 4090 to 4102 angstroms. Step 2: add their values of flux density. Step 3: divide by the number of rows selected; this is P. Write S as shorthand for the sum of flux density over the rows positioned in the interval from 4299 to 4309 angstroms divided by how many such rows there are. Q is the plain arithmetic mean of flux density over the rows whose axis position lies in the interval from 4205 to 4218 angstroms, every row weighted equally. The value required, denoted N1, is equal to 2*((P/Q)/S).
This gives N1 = 3.4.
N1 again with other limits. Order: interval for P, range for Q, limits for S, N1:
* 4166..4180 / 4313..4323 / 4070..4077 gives 2.4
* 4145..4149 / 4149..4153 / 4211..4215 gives 3.1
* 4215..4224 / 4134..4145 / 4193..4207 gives 2.6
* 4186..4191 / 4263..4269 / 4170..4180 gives 2.7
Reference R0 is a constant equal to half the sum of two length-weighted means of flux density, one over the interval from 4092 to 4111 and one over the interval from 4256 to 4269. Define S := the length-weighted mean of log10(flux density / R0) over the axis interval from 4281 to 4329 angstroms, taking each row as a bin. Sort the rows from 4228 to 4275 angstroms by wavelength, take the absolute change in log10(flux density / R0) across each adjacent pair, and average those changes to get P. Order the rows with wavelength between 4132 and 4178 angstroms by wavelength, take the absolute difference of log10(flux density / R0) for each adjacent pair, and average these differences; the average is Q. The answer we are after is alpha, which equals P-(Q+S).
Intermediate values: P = 0.045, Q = 0.042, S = -0.01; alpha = 0.014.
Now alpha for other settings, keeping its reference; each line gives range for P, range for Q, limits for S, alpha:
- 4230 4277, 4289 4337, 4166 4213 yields 0.053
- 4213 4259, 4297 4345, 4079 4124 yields -0.035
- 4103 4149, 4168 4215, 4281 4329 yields 0.021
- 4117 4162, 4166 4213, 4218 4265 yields 0.056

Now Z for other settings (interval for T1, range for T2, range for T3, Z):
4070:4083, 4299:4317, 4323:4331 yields 0.69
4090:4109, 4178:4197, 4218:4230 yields 1.14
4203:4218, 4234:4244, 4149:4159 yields 0.74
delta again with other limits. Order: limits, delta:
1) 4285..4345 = 0.416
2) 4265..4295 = 0.356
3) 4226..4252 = 0.368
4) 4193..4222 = 0.357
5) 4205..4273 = 0.354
